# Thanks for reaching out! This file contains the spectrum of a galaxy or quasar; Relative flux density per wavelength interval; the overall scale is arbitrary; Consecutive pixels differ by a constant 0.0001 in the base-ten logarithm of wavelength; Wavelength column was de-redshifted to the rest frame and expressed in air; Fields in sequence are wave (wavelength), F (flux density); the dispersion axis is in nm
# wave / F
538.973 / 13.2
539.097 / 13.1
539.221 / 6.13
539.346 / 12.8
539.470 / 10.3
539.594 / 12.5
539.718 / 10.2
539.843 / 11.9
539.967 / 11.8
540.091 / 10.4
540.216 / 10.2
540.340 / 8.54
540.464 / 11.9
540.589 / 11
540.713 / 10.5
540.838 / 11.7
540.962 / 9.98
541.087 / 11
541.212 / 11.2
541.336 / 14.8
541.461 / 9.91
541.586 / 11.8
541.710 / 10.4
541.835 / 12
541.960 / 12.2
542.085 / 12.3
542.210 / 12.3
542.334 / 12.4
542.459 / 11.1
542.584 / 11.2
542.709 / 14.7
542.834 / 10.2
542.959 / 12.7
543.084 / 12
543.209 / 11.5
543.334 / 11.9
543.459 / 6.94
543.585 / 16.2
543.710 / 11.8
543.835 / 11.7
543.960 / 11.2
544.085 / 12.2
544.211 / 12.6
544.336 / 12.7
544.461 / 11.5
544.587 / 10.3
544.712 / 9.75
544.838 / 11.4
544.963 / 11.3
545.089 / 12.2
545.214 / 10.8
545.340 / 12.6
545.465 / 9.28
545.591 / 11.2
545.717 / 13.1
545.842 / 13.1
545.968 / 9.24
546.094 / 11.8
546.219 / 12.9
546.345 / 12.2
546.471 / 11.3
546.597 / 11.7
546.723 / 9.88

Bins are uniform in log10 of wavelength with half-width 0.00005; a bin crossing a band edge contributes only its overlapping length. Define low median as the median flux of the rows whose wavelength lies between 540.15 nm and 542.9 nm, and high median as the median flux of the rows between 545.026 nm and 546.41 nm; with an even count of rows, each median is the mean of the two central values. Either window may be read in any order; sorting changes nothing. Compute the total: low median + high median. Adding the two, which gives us 23.4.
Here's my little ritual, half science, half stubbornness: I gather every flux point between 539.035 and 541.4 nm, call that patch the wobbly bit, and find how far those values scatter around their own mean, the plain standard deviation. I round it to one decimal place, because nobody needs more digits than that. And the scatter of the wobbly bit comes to 1.8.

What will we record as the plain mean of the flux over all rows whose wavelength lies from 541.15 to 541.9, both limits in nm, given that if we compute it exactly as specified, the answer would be 11.7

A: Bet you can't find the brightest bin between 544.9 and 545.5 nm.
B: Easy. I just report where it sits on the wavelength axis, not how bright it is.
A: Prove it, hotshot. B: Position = 545.340 nm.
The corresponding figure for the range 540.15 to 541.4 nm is 541.336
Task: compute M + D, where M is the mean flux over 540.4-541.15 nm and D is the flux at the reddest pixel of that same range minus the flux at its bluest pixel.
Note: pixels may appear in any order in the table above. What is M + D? 10.1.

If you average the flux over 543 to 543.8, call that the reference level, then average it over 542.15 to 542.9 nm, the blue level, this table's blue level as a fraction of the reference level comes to 1.02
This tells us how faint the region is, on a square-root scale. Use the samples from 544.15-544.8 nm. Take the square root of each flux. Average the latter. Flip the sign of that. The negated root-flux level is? -3.37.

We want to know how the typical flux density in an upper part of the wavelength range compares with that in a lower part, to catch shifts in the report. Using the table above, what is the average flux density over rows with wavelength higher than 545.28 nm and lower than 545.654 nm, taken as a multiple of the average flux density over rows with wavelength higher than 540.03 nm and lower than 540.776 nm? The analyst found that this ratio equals 1.06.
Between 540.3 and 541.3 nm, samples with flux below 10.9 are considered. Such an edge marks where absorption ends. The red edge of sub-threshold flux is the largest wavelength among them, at 540.962 nm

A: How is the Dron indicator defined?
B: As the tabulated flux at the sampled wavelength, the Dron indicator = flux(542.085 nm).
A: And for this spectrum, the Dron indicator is 12.3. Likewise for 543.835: 11.7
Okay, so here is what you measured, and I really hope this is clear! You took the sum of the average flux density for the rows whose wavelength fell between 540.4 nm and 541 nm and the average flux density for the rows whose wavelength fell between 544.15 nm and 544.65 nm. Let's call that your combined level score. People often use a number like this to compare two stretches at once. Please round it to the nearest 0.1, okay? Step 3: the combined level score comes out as 22.8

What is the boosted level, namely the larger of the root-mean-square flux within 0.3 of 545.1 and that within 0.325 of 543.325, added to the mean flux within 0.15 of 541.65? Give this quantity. 23.2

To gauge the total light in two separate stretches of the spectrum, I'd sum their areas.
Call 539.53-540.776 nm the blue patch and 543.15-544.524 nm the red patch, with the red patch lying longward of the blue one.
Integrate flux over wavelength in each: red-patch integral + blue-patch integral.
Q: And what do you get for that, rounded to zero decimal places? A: 30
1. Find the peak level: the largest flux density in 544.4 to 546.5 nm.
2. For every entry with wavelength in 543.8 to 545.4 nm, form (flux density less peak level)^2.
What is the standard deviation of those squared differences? 3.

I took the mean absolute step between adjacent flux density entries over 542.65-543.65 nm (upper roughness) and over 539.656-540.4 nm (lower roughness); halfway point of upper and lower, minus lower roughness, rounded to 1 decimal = 1.1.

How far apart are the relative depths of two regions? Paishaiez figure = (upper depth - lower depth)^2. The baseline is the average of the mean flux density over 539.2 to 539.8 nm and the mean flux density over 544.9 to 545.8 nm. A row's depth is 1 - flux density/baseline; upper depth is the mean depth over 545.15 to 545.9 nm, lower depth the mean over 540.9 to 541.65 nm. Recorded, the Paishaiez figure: 0.0004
